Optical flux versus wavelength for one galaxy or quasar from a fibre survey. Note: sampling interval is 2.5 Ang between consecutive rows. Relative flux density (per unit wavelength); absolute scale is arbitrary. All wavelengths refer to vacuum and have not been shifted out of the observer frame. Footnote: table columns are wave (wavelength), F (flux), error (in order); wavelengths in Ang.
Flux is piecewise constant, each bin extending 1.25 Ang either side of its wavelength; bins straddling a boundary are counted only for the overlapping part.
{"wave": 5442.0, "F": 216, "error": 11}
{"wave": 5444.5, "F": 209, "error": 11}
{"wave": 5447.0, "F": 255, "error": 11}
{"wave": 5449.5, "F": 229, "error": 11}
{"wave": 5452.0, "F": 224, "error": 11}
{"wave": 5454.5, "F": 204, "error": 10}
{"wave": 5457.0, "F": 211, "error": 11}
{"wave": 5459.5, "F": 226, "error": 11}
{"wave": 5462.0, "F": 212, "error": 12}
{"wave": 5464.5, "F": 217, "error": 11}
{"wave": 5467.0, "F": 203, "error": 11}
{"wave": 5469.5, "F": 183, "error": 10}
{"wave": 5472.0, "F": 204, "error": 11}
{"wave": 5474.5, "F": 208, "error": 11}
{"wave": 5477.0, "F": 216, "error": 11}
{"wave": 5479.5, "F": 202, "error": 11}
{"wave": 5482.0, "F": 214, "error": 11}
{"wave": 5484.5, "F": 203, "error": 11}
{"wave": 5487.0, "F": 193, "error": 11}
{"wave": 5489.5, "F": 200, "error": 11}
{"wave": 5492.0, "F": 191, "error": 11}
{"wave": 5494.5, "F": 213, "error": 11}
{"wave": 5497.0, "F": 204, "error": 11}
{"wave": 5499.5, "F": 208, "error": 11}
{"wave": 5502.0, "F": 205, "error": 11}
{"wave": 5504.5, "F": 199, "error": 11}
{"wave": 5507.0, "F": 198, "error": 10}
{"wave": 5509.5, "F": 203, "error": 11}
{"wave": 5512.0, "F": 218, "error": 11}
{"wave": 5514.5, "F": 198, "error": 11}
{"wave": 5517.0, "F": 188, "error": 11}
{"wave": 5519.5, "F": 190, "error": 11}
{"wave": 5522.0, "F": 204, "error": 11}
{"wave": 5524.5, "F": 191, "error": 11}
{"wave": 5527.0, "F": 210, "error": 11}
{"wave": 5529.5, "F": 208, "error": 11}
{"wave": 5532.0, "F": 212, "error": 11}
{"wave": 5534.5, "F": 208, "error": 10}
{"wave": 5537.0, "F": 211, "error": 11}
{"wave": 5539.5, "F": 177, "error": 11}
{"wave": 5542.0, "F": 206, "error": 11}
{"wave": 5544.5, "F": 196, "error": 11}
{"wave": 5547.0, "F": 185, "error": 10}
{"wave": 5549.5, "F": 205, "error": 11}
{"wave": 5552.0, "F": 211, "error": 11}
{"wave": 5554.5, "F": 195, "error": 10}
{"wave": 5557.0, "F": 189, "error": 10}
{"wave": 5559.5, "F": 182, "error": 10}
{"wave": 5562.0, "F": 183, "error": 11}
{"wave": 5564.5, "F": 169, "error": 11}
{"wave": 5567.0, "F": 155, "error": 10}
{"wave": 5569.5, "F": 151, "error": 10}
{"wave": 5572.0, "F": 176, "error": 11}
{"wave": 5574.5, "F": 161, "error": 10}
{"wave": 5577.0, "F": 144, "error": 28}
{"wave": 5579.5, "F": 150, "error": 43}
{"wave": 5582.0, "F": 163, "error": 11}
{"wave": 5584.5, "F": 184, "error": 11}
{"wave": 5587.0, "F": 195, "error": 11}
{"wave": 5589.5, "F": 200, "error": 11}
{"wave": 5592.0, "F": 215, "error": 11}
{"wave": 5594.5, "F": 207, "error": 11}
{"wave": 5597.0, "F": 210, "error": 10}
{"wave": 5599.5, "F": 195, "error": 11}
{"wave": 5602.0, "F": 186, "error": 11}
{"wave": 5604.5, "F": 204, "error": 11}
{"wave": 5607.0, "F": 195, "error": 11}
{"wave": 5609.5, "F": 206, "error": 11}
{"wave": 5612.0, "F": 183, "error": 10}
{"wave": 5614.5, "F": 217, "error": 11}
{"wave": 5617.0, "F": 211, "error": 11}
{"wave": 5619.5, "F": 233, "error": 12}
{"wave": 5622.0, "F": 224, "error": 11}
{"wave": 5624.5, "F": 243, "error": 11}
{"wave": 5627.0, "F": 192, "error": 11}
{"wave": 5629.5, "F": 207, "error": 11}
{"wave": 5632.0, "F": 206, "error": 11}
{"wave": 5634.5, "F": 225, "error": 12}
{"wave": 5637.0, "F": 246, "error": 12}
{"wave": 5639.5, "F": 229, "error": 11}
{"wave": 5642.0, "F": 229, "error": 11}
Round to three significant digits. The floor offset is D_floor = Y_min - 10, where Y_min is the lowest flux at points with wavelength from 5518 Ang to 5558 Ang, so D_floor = 167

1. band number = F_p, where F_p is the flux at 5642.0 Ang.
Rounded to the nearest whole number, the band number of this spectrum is 229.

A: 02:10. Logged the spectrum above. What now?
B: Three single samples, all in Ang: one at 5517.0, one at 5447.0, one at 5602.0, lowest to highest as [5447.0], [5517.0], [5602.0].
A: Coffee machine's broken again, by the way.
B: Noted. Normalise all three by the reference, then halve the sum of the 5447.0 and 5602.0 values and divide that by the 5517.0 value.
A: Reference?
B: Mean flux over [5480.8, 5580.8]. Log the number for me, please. 1.17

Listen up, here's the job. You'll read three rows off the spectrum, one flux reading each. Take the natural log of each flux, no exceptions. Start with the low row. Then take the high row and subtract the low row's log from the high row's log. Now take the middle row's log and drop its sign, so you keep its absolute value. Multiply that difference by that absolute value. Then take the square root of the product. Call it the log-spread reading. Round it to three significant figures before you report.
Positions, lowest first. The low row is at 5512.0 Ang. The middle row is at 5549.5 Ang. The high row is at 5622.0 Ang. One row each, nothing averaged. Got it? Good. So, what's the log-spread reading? 0.380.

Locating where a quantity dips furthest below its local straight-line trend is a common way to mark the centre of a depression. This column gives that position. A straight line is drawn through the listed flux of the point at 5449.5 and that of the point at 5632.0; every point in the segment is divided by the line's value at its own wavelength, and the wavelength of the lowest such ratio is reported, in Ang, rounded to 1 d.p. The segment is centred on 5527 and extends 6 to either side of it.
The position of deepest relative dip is 5524.5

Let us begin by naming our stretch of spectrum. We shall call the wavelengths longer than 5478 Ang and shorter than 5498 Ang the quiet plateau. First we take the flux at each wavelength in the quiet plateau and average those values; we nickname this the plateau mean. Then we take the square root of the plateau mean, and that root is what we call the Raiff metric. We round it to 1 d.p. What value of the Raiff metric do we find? 14.2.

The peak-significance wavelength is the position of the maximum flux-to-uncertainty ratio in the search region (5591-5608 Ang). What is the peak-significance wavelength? 5597.0 Ang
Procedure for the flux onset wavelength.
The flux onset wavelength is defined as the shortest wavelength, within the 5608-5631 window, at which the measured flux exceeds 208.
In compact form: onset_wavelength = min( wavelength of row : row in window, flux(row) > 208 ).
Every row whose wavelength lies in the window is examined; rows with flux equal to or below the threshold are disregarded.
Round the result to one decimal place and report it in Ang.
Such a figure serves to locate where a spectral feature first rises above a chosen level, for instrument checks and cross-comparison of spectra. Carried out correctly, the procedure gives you 5614.5 Ang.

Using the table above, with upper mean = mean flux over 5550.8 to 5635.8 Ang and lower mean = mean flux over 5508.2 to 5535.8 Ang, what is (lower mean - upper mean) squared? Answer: 92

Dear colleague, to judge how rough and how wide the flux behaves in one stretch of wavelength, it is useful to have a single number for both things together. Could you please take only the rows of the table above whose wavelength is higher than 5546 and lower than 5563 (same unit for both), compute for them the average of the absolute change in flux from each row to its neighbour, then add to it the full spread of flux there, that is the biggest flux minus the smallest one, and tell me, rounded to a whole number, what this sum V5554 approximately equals 38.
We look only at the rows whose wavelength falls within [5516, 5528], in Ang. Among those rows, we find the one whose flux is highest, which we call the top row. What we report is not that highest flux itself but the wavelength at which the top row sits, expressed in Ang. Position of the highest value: 5527.0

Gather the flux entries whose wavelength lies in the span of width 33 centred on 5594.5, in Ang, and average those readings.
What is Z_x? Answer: 193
